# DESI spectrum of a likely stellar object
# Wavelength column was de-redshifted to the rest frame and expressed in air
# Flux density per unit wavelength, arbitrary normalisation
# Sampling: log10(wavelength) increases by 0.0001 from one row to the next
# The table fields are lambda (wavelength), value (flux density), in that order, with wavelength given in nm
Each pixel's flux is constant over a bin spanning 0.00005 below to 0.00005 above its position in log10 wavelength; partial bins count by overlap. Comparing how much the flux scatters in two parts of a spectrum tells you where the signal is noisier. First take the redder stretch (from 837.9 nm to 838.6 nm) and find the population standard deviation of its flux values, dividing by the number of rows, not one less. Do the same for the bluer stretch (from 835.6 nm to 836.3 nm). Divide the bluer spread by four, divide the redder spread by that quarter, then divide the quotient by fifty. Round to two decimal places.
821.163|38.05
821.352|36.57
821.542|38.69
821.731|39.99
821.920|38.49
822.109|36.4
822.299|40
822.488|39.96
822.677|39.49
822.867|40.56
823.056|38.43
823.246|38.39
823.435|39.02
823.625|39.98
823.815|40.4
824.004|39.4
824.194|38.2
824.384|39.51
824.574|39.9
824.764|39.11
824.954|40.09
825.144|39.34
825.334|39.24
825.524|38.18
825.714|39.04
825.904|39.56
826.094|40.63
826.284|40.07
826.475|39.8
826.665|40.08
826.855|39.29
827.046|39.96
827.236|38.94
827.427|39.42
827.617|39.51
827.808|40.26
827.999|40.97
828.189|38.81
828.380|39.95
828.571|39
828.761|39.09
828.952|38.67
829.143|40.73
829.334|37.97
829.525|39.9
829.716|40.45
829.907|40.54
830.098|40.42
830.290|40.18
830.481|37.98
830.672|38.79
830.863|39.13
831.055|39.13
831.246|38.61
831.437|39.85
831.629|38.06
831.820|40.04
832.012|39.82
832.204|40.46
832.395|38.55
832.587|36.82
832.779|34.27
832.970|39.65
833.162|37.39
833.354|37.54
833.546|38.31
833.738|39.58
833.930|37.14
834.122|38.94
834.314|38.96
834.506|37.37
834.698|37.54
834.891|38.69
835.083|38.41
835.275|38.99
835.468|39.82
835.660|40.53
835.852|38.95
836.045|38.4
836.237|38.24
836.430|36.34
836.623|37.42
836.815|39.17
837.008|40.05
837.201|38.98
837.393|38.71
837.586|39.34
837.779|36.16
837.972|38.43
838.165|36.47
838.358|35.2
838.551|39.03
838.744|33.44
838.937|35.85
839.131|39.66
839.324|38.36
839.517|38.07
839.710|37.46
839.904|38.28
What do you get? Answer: 0.14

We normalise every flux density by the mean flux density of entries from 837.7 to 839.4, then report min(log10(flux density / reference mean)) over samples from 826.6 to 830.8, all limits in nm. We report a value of 0.012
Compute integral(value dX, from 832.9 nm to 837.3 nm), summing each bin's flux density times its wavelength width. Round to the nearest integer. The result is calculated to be 170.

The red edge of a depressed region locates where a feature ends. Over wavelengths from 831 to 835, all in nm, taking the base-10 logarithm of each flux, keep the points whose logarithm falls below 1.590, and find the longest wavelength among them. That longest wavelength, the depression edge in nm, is 834.891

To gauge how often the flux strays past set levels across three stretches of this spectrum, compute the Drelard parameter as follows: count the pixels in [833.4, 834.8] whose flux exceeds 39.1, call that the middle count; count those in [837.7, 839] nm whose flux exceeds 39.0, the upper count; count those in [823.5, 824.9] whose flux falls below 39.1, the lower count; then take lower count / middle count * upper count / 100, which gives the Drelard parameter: 0.010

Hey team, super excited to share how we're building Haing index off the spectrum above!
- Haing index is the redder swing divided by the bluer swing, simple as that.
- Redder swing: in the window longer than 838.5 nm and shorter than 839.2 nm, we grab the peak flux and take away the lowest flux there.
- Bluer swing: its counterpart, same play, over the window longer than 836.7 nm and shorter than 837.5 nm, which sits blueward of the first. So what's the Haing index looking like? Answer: 4.64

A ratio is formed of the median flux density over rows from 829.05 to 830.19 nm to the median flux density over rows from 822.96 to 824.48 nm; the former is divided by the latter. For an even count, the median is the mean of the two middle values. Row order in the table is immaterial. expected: 1.03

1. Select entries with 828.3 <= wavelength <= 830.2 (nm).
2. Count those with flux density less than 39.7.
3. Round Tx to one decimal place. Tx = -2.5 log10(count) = -1.5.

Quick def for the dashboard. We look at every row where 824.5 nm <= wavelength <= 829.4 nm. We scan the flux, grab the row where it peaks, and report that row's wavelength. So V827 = 827.999 nm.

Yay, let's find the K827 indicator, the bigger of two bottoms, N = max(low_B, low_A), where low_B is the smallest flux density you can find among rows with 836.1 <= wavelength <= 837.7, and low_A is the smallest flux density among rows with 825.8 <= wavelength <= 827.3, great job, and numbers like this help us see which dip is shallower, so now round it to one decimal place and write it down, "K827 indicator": 38.9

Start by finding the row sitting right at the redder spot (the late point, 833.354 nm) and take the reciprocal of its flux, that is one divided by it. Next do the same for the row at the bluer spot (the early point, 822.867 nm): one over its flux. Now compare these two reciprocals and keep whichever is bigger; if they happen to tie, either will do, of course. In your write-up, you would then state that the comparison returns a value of 0.0266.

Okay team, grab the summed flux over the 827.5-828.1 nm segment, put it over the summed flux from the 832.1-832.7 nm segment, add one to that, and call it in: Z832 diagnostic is 2.04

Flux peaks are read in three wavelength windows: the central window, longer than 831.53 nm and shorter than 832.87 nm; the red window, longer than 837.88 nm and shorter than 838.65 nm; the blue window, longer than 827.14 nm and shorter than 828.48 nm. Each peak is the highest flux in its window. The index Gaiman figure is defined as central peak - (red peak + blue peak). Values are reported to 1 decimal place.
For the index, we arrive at -39.5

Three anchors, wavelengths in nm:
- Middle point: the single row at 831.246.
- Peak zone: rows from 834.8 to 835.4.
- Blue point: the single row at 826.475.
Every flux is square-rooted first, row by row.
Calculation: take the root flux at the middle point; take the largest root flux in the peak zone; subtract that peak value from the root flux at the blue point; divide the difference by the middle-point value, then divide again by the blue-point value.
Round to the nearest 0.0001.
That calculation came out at 0.0016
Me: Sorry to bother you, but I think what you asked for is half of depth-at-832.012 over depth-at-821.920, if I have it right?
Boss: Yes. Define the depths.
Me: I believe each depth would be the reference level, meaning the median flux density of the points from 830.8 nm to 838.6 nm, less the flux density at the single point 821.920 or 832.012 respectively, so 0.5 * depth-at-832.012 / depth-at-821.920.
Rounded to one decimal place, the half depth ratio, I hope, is -2.8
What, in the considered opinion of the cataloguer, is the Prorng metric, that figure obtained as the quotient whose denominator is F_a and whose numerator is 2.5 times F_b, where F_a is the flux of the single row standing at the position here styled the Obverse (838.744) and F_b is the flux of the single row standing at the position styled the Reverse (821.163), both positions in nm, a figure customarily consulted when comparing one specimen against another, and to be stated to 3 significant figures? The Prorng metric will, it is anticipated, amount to 2.84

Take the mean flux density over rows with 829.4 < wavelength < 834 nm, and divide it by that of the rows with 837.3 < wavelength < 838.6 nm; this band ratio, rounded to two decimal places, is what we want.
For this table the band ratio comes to 1.03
